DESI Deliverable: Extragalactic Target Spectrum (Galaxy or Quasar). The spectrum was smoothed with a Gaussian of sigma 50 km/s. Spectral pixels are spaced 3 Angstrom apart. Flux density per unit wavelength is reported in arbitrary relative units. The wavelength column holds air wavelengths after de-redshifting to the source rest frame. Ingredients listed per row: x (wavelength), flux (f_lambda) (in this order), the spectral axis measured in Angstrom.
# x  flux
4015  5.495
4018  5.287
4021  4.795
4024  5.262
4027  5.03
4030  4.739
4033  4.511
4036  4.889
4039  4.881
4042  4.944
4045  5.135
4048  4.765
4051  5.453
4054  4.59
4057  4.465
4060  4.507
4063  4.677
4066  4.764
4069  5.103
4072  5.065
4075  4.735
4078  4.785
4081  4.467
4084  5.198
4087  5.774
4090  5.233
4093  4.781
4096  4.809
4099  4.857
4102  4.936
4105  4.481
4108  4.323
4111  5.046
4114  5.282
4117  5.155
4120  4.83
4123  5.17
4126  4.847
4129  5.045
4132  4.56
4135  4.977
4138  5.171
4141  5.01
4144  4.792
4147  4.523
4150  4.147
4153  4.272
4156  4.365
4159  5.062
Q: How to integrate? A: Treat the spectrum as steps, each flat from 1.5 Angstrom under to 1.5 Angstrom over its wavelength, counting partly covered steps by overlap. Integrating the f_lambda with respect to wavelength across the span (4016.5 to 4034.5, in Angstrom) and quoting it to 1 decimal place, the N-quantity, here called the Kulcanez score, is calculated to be 88.9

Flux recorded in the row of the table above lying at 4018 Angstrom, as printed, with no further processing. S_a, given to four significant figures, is 5.287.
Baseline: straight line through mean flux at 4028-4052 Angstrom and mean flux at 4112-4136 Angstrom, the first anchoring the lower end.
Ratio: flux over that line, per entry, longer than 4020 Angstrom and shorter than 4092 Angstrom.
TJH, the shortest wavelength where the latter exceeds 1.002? 4024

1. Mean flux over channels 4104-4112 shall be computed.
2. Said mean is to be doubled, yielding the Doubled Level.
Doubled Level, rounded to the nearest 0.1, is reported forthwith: 9.2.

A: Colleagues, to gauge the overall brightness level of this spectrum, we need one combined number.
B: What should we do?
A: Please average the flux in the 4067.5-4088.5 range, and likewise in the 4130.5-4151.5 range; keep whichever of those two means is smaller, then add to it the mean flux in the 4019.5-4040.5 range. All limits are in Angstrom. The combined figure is 9.61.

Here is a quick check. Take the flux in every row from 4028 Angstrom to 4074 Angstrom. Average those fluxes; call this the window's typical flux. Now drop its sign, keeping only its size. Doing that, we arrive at 4.83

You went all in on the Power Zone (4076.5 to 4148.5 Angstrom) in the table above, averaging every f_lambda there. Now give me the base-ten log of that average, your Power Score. 0.692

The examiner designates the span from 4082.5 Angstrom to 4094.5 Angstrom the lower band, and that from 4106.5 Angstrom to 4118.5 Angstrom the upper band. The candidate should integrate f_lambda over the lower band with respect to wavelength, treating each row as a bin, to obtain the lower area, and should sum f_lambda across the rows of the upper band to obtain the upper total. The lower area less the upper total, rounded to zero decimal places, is 43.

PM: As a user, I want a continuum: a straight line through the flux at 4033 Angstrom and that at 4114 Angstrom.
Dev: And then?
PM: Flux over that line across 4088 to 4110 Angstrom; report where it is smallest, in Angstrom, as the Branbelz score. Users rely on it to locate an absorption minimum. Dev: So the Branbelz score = 4108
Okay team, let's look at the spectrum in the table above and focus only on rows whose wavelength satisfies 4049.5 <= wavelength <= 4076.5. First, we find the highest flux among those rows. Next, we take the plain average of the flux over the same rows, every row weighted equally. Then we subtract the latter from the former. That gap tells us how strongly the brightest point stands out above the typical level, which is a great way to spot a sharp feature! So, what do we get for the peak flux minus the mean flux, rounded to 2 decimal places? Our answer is 0.64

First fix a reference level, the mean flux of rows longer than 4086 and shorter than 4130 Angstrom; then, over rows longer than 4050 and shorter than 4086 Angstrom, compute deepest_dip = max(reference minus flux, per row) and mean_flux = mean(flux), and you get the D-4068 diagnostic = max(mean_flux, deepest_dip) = 4.82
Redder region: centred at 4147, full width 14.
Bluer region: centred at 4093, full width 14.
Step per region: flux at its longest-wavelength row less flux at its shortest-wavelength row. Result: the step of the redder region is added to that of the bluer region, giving -1.7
